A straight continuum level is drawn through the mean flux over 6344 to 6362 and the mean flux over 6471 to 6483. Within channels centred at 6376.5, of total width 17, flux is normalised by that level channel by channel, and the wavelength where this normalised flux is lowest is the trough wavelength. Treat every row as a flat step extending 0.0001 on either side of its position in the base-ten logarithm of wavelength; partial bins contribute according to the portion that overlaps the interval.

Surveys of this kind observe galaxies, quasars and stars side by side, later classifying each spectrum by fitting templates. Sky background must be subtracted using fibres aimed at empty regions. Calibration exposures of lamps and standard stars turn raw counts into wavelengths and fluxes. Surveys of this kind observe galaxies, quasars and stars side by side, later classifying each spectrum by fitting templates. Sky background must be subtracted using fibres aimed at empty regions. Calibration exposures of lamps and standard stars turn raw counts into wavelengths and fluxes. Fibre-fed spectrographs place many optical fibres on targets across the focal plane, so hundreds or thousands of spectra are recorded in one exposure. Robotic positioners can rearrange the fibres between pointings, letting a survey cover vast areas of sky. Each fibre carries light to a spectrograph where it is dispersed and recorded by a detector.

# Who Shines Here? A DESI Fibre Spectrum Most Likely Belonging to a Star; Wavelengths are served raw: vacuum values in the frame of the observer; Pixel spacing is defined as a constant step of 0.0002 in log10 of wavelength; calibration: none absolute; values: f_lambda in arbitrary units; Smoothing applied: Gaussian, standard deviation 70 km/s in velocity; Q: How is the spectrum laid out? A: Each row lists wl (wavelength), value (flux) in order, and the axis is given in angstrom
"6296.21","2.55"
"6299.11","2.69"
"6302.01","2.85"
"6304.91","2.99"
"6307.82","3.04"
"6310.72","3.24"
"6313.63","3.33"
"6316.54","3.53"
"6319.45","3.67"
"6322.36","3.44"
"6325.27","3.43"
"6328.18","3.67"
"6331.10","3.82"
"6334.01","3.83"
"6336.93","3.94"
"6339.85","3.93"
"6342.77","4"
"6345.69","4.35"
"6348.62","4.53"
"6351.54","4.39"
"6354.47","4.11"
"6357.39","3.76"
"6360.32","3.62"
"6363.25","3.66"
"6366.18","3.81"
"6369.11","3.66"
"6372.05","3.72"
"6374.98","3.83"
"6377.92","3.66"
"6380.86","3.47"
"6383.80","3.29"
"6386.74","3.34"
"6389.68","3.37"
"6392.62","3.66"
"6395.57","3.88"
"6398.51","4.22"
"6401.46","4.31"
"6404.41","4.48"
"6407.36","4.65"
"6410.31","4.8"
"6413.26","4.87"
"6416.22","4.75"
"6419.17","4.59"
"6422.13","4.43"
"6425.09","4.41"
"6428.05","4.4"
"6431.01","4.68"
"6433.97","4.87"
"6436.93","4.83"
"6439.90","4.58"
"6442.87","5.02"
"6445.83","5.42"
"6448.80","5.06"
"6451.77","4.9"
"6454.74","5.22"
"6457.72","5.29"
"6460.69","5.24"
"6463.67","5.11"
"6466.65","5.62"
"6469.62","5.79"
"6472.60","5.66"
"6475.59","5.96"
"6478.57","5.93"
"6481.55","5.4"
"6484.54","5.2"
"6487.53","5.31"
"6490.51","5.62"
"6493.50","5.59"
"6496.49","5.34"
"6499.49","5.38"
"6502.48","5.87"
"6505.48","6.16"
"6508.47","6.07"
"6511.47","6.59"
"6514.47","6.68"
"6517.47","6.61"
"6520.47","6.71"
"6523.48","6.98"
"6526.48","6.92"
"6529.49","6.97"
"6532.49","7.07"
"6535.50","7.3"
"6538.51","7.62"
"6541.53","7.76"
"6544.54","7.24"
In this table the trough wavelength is 6383.80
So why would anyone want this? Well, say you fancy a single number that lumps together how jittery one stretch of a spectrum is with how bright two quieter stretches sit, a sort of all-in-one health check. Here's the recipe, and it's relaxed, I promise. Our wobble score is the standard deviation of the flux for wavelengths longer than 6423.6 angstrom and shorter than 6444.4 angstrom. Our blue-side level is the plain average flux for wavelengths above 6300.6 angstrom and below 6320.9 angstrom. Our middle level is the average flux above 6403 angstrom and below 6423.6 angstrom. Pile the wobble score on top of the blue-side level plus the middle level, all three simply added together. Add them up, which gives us 8.1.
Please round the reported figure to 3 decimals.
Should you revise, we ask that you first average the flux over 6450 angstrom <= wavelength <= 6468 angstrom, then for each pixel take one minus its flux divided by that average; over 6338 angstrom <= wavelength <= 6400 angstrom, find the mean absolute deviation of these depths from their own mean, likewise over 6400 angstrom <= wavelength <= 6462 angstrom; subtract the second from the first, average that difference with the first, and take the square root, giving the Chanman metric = 0.164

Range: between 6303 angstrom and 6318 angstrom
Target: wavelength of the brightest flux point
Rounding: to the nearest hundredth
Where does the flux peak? 6316.54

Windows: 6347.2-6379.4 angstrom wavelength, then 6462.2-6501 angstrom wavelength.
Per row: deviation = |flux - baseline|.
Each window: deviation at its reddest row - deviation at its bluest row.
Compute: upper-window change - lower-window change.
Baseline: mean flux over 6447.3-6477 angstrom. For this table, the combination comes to -1.14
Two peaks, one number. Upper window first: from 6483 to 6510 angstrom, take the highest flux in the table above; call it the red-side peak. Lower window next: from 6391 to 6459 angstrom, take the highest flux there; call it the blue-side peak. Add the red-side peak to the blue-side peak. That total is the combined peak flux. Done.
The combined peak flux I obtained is 11.6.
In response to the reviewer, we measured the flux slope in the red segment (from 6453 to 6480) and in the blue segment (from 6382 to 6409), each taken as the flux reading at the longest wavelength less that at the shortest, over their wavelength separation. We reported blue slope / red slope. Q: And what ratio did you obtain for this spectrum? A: 1.9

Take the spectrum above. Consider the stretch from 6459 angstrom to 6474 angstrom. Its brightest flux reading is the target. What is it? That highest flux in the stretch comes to 5.79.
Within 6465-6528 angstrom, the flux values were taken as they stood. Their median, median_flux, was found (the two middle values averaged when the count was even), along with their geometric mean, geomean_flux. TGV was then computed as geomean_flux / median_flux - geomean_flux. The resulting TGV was -4.9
